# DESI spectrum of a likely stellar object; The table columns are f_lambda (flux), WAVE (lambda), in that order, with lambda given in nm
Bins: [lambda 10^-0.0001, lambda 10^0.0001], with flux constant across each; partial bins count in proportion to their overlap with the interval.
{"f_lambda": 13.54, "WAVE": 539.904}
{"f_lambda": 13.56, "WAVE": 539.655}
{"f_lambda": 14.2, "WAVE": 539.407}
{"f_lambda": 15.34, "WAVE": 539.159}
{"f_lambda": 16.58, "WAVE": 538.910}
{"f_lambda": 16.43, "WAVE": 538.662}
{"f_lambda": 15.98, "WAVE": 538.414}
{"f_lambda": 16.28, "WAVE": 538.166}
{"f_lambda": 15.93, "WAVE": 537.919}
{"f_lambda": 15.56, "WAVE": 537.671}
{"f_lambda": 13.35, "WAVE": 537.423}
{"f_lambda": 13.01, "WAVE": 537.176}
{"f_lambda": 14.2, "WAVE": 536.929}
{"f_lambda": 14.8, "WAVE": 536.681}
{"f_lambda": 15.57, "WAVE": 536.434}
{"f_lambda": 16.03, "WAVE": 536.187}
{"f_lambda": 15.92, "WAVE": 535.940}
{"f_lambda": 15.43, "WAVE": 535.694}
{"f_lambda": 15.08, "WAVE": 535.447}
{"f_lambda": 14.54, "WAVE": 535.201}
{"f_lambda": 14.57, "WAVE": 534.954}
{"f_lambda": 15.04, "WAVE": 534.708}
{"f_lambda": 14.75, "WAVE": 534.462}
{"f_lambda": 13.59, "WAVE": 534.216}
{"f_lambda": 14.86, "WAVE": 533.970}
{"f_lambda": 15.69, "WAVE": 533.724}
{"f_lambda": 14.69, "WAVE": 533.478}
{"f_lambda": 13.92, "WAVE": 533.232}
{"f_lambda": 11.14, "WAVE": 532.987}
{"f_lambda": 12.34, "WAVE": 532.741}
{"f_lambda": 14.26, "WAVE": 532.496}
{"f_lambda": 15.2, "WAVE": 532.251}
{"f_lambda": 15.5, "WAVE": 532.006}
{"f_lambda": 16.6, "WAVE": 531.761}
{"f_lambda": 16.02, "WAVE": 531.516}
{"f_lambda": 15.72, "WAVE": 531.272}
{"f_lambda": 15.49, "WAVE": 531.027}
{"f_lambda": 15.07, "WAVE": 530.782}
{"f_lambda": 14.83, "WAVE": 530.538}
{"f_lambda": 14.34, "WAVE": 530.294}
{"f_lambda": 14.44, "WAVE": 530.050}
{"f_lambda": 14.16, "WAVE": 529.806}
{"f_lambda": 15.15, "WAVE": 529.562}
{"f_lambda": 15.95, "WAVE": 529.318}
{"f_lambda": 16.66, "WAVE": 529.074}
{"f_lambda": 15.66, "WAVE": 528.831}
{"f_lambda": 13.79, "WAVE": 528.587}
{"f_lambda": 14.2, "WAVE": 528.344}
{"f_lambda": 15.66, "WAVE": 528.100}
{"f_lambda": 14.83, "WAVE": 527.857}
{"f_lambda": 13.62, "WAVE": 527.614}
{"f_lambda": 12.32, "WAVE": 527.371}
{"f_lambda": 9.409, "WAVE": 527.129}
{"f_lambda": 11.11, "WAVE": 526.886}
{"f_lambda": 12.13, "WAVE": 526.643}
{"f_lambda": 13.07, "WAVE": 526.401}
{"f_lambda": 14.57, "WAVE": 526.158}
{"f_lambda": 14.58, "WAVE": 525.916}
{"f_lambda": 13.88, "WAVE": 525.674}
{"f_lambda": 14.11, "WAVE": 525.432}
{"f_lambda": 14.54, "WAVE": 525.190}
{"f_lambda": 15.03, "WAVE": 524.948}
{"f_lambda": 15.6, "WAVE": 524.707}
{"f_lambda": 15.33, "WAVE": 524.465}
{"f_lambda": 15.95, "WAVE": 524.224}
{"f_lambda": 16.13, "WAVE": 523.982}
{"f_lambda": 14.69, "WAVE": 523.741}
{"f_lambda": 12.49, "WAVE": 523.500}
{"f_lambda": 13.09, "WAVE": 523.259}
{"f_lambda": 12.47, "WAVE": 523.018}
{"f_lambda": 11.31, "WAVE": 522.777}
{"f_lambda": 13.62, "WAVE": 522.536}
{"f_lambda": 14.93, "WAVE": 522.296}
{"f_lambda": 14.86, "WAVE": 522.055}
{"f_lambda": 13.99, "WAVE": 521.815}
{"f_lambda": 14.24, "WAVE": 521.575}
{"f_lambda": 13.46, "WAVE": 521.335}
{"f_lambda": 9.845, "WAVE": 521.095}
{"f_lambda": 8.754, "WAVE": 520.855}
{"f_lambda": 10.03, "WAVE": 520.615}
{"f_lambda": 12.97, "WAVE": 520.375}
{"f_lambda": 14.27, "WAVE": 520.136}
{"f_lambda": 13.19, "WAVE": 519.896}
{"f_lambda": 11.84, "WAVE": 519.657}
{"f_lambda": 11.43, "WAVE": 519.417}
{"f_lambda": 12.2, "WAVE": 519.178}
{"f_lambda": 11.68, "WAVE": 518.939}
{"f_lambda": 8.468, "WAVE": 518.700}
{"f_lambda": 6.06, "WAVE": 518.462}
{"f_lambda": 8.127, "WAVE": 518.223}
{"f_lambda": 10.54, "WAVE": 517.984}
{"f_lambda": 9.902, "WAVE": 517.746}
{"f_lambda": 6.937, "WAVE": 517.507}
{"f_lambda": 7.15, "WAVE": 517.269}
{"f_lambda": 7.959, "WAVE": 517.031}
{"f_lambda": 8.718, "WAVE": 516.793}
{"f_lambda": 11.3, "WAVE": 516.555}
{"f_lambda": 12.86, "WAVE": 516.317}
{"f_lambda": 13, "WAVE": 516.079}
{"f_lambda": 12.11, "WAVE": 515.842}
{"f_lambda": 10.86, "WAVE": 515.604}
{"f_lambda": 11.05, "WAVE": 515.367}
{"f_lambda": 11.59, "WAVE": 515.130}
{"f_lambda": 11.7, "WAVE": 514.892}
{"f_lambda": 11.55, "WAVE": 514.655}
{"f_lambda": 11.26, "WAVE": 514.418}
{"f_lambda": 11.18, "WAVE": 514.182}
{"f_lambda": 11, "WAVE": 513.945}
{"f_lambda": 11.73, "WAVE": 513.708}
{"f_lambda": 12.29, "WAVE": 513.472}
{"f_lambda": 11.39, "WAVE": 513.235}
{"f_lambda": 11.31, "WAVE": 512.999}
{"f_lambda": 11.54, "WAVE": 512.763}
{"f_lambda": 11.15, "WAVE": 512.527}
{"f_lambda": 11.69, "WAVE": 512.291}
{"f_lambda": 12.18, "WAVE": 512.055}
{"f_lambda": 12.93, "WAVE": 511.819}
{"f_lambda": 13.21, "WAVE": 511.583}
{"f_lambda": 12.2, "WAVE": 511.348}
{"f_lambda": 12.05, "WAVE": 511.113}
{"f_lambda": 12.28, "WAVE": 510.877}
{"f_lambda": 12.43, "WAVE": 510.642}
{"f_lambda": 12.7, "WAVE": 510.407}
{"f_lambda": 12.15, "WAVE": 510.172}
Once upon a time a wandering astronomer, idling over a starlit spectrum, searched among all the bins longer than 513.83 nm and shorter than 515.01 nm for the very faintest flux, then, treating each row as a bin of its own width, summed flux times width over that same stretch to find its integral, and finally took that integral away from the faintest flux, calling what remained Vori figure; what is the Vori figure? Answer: -2.4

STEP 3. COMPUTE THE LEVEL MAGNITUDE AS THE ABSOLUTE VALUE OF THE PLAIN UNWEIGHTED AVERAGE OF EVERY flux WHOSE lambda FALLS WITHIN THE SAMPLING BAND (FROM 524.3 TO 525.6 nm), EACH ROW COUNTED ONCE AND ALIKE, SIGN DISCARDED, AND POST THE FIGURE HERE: 14.9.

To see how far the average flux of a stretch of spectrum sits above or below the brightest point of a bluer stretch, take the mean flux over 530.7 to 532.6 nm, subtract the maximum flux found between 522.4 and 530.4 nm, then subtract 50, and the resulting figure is -51.2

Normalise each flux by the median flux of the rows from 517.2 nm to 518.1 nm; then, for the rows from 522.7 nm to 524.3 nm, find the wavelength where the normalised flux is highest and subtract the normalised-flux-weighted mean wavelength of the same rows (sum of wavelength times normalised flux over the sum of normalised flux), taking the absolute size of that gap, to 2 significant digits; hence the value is 0.42 nm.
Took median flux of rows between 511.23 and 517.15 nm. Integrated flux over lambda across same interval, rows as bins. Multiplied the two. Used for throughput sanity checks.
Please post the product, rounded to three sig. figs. 787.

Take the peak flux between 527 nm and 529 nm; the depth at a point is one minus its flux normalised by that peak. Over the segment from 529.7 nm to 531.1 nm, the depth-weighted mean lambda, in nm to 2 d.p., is 530.22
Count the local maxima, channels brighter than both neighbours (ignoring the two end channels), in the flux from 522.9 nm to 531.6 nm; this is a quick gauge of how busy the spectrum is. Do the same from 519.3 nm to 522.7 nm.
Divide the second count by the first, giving 0.43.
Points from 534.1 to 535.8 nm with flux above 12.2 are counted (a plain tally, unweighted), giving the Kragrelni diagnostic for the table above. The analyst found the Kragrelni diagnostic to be 7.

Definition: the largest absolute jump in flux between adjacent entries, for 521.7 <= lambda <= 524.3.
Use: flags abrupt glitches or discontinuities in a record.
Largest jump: 2.3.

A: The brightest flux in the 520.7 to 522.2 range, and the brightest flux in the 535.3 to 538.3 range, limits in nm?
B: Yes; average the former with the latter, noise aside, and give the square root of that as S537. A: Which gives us 3.95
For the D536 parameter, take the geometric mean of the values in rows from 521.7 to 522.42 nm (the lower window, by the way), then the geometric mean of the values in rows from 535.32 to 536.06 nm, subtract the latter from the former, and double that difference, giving -1.8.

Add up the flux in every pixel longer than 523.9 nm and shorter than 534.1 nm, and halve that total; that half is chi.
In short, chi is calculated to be 304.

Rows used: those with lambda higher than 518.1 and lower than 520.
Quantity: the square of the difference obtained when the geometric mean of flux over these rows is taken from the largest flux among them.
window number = 9.7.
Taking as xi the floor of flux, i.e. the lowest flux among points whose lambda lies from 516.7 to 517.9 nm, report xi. 6.937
